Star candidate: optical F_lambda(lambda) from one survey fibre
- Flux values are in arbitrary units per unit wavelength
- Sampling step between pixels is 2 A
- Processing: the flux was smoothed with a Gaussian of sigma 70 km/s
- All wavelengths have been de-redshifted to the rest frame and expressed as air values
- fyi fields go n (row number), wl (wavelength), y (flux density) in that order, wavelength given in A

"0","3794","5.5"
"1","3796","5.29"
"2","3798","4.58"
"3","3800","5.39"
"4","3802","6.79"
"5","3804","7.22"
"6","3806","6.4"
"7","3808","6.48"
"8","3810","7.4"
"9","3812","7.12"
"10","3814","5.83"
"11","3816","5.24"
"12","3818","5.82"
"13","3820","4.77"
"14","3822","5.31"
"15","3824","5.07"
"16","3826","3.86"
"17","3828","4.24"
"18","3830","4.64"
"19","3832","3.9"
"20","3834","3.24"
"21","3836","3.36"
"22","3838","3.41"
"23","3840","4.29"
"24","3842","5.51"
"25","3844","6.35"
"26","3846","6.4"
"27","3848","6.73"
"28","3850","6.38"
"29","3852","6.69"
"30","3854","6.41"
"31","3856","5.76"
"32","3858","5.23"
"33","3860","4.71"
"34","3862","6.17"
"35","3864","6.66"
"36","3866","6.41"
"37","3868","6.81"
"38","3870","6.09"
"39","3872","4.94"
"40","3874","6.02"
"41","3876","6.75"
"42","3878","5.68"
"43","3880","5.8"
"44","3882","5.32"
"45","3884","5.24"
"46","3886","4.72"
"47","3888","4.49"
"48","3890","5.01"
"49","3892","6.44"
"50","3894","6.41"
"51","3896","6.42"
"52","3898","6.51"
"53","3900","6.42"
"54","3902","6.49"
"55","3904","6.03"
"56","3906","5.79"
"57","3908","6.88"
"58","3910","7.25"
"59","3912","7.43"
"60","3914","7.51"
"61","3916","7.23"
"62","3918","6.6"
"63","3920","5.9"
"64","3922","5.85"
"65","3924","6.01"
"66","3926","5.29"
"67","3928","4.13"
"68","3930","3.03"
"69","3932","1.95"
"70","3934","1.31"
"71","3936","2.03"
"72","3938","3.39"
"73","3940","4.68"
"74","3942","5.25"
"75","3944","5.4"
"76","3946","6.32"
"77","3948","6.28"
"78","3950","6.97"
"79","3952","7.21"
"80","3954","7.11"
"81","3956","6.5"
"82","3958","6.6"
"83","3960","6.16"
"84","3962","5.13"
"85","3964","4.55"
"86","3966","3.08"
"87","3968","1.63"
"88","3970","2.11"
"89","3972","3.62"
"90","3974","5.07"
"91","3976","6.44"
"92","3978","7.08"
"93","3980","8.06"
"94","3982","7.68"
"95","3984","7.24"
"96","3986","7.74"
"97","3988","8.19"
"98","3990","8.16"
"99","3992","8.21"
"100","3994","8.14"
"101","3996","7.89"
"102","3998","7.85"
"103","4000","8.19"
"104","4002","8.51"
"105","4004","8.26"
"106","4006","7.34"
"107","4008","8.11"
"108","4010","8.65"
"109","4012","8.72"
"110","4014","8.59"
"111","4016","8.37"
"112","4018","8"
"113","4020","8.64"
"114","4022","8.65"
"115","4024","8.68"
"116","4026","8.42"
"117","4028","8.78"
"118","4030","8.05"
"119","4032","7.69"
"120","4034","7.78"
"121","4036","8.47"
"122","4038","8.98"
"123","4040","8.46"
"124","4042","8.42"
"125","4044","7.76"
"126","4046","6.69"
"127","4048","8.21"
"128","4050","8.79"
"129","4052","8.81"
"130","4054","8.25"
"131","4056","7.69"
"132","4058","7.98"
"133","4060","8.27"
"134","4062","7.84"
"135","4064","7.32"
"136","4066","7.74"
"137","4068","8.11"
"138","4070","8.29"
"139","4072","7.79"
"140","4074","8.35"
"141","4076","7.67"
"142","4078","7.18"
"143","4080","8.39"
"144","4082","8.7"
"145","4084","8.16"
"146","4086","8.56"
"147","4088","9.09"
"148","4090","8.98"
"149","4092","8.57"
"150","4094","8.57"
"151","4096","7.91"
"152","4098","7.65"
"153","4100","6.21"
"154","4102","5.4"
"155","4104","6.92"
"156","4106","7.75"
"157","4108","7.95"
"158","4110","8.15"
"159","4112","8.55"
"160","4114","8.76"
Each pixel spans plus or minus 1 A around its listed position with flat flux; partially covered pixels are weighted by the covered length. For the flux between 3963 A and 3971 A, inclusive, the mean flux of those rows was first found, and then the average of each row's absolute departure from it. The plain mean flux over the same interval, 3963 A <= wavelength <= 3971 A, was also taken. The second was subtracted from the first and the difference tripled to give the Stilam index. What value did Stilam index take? -5.6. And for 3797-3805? -15.0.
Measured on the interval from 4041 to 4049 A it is -21.7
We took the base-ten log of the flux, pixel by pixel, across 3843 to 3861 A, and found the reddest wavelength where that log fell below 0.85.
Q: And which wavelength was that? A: 3860 A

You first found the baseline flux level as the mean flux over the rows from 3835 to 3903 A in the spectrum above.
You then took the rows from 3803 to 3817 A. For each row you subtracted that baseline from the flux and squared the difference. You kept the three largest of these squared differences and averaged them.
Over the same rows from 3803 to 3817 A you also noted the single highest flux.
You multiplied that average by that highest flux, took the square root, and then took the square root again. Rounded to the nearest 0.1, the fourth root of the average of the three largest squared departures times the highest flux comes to 2.0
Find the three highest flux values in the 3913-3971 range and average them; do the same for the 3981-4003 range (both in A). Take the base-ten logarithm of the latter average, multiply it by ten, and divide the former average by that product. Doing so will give 0.80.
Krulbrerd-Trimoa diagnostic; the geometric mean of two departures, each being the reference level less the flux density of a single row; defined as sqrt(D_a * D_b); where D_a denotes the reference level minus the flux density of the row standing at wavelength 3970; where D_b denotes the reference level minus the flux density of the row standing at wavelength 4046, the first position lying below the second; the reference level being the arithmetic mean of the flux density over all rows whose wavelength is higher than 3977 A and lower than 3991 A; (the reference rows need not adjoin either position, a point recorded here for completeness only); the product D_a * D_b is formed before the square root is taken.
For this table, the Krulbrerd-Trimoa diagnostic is 2.4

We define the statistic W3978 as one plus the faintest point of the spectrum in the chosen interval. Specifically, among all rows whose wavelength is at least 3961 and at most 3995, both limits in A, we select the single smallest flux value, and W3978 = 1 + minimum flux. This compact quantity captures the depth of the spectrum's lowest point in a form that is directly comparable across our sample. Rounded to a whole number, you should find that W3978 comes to 3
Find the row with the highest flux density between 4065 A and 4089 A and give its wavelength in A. 4088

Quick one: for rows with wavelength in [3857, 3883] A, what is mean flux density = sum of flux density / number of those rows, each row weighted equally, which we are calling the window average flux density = 5.9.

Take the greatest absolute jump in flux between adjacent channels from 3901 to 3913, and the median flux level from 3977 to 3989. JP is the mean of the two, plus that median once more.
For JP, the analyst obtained 12.1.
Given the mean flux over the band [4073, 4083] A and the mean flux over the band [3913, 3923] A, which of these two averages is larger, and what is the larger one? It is 8.1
